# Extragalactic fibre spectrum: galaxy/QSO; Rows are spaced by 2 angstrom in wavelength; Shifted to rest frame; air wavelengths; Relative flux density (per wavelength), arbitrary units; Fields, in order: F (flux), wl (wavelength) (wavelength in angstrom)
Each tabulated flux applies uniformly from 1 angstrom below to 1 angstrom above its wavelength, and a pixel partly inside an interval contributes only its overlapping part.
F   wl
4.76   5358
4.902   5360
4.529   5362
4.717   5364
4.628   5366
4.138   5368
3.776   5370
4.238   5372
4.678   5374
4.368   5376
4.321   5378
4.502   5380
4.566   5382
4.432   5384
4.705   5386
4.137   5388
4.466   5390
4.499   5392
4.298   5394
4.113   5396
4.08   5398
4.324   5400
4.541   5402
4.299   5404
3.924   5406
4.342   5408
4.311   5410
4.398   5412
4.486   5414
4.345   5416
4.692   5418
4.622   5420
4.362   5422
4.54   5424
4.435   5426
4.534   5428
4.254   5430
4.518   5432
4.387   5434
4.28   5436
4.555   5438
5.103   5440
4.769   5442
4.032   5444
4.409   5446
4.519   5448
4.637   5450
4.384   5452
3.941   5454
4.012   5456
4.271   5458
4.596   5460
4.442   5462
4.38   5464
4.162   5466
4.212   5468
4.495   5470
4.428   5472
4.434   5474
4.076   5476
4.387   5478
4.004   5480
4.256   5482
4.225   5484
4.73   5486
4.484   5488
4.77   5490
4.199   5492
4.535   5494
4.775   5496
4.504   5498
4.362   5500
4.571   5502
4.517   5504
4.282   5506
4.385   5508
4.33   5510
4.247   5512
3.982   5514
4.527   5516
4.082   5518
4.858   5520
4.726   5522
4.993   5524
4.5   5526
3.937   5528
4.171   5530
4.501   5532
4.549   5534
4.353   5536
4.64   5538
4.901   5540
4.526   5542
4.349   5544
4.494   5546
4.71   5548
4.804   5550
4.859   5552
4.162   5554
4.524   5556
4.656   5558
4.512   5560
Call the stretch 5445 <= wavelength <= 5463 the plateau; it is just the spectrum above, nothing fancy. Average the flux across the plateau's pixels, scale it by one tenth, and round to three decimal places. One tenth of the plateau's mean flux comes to 0.436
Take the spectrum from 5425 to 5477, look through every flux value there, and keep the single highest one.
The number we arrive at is 5.103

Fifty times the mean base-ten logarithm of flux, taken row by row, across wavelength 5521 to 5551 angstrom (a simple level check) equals 32.8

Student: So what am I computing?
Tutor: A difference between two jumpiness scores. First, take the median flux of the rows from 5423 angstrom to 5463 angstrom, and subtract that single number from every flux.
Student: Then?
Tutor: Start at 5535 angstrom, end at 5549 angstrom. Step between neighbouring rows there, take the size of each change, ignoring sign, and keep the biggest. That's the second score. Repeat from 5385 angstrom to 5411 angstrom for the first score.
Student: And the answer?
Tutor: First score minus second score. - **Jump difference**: 0.19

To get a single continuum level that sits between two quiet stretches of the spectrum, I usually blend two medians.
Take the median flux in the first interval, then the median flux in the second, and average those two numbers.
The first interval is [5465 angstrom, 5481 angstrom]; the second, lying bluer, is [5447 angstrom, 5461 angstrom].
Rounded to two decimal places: 4.34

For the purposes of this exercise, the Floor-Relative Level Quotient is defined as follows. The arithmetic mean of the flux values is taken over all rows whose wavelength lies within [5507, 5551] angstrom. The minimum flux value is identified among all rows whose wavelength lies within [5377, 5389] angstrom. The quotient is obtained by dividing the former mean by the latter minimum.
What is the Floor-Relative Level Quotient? 1.08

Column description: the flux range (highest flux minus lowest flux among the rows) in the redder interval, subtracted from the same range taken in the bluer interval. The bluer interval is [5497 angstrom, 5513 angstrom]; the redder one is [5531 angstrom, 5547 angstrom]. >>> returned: -0.23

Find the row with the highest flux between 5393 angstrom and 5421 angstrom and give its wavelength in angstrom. 5418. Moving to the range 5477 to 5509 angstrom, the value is 5496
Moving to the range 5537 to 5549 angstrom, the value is 5540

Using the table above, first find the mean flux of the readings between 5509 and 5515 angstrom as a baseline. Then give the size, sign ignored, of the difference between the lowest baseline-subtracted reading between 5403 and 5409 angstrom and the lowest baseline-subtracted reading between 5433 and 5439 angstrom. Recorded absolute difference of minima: 0.4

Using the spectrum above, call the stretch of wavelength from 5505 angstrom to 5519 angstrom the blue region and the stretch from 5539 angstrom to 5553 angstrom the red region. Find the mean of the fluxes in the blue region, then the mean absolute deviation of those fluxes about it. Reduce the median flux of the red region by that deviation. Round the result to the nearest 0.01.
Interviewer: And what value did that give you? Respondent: 4.57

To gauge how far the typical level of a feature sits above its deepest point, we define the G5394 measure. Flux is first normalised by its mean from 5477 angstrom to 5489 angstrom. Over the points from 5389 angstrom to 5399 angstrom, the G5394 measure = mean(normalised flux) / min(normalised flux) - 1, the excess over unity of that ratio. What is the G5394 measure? 0.05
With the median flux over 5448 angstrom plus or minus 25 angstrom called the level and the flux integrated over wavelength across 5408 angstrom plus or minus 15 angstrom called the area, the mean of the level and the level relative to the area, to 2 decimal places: 2.23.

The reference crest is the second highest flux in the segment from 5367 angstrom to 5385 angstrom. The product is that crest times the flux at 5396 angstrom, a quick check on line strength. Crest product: 18.8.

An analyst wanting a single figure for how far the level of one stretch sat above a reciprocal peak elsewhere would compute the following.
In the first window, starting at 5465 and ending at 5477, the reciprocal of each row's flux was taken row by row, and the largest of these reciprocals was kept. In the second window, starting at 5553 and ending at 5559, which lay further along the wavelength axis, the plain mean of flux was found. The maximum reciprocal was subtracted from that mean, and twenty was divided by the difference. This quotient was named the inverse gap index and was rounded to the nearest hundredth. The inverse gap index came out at 4.76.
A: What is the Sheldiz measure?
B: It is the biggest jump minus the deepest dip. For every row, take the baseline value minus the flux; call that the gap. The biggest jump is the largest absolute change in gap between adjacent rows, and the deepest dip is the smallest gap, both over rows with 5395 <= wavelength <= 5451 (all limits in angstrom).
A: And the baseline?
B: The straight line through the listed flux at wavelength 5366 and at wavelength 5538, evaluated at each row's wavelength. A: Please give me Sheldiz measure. 1.2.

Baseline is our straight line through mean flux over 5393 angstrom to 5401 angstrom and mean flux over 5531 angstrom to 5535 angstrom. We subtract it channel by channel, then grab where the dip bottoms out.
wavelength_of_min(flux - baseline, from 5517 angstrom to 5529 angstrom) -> 5528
